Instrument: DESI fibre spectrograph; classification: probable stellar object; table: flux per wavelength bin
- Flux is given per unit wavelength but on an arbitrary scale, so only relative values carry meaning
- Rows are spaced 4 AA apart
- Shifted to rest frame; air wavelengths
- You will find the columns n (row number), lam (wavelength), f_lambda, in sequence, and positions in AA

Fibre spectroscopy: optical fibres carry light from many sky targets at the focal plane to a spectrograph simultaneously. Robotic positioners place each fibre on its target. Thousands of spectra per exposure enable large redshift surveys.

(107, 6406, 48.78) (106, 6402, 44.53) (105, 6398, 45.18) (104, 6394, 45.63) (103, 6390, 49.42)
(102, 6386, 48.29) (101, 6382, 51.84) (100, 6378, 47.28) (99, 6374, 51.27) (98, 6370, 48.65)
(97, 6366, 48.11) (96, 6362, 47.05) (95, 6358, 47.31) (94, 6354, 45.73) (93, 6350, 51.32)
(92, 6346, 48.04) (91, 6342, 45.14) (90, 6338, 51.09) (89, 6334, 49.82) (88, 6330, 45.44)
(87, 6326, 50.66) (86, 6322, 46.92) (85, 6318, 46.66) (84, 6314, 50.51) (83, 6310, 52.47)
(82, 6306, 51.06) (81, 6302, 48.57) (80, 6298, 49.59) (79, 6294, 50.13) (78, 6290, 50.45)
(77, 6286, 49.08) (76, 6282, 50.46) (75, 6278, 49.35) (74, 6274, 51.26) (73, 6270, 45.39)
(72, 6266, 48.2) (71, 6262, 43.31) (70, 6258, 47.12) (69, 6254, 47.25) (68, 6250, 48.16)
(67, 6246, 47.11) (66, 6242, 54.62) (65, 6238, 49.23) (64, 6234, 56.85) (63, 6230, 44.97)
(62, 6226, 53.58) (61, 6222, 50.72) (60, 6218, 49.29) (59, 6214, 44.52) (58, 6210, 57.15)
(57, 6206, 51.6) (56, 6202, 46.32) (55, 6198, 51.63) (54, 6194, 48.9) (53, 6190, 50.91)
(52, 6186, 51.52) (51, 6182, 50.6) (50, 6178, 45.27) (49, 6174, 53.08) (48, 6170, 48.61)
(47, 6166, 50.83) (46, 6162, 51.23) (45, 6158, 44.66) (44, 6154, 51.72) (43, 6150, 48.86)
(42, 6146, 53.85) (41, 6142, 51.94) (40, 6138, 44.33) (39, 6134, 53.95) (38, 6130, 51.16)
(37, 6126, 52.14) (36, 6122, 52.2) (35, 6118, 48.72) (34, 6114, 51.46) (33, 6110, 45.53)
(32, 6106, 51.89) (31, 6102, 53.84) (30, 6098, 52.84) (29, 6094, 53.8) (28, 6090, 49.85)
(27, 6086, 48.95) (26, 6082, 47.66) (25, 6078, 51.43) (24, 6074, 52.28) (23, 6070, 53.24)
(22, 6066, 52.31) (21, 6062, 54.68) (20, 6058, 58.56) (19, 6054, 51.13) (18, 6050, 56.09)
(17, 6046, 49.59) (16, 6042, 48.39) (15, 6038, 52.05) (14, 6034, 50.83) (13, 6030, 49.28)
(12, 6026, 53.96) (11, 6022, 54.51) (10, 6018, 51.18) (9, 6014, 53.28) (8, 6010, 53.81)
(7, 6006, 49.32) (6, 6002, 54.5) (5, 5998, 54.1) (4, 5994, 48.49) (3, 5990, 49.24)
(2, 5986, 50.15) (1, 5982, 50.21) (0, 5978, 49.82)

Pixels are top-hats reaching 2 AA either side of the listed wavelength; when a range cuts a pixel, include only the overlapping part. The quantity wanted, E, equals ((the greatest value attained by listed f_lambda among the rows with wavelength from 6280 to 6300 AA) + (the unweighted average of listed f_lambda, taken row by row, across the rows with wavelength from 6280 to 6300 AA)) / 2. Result 50.2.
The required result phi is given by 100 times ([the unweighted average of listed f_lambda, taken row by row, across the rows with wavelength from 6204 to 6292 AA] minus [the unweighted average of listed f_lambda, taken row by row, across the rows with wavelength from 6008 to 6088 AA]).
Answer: -263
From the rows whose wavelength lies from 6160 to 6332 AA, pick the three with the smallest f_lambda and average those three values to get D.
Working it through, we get 44.3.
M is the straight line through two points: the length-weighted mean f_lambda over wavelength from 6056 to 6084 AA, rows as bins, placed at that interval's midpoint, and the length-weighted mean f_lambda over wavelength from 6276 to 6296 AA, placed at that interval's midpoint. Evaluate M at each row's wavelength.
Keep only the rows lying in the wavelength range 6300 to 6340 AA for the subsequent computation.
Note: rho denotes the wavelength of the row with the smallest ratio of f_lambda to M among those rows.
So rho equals 6330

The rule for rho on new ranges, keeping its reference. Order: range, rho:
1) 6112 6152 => 6138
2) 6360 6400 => 6398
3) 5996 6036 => 6006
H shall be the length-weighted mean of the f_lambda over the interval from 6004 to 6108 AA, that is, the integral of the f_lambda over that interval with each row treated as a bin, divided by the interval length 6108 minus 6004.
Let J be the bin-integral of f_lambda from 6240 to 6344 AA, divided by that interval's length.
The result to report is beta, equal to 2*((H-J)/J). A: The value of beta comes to 0.134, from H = 52.1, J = 48.8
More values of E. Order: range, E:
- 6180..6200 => 51.2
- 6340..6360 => 49.4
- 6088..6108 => 53.1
